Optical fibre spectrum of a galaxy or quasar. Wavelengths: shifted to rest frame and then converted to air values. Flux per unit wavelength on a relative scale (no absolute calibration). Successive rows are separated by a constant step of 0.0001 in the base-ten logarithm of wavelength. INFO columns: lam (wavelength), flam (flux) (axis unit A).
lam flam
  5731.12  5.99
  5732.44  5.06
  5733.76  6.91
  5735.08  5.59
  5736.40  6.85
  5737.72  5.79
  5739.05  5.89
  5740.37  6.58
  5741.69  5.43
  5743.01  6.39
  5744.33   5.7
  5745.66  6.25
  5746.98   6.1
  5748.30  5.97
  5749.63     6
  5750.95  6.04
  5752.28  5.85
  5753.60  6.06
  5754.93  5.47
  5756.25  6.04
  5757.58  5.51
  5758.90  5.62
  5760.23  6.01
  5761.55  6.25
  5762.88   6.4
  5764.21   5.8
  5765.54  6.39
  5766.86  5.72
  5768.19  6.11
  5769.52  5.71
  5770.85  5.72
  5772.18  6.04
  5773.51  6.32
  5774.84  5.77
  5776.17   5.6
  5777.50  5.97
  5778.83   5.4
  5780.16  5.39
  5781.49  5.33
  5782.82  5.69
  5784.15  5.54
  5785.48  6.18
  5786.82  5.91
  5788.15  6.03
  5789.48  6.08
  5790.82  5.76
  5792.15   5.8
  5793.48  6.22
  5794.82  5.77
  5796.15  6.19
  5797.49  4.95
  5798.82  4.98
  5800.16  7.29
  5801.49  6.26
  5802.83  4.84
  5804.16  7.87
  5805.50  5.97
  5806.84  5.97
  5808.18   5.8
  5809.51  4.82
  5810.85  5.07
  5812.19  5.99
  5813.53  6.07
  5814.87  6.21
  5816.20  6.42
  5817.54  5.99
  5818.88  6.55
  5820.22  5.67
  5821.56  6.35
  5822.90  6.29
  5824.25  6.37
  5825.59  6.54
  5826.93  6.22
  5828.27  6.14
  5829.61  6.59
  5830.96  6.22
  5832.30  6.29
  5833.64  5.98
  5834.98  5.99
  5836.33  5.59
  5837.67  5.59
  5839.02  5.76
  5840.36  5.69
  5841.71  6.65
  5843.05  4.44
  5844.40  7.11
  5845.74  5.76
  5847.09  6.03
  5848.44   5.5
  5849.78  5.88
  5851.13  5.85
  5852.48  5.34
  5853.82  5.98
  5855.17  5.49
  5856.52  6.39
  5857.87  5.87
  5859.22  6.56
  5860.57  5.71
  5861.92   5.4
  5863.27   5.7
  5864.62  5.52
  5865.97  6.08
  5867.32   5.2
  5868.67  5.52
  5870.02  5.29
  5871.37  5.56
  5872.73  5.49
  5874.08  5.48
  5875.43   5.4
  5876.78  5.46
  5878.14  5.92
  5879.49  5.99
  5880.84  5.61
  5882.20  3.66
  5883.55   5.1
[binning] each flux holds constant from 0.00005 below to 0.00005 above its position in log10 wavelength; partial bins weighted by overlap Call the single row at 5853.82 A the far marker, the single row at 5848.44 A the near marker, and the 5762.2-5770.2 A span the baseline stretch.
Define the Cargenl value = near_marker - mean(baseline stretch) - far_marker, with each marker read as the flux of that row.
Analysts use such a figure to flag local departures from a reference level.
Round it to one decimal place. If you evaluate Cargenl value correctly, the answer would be -6.5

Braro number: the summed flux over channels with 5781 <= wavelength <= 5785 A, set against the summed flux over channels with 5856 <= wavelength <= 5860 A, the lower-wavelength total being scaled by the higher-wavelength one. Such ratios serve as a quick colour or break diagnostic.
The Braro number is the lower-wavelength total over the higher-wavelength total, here 0.880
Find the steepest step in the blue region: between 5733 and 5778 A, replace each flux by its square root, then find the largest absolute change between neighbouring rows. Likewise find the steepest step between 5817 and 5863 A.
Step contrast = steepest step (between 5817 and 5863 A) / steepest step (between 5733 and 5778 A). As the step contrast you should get 2.1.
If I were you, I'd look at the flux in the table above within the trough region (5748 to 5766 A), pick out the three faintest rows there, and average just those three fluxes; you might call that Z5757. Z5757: 5.53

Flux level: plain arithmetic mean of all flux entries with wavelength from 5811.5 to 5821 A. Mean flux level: 6.13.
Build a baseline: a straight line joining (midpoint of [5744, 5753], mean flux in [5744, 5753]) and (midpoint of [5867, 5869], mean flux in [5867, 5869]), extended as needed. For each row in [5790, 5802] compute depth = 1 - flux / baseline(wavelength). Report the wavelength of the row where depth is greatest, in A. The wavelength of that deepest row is 5797.49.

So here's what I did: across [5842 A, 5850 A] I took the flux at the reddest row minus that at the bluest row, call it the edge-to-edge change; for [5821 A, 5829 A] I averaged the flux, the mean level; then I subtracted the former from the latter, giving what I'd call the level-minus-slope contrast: 4.9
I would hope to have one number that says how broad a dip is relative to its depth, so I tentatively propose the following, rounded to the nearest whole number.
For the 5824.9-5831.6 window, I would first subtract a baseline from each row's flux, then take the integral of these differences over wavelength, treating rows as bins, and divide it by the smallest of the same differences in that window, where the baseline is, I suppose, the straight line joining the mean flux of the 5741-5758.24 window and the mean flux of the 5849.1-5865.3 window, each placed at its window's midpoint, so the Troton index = 11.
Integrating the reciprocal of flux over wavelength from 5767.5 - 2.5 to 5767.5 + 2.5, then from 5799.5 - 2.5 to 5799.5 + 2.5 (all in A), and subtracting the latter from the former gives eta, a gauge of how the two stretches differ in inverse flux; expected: -0.04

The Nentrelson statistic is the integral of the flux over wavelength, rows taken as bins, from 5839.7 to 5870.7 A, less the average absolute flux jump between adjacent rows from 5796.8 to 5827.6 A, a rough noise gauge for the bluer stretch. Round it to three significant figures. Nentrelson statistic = 179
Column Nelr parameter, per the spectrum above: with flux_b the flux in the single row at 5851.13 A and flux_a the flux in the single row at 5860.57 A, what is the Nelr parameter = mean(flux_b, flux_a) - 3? 2.8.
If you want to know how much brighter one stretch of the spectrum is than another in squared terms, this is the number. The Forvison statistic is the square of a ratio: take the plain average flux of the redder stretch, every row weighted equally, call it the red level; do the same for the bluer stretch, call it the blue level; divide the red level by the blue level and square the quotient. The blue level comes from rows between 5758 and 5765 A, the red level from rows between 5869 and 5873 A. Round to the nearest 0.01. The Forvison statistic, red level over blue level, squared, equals 0.82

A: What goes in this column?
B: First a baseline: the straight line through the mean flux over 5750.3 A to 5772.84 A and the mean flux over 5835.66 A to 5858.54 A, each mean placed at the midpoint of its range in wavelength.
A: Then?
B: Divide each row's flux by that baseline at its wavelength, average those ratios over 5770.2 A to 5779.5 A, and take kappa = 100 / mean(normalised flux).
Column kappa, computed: 101.3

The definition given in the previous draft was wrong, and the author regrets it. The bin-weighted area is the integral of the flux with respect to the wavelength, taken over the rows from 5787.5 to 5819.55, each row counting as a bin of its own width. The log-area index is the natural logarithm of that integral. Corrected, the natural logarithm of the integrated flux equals 5.3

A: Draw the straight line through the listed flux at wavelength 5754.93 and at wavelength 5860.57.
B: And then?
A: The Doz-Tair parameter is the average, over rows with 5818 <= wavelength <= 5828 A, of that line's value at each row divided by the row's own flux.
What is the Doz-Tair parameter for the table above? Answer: 0.90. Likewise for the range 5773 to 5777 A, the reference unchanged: 0.94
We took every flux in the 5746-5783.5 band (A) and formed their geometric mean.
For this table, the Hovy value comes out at 5.86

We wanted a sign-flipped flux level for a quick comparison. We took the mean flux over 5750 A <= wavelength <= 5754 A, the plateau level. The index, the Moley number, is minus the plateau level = -5.98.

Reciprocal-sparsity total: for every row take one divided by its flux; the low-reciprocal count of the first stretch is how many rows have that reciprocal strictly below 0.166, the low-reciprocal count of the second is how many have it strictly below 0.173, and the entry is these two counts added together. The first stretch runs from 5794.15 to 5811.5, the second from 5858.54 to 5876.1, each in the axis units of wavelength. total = 6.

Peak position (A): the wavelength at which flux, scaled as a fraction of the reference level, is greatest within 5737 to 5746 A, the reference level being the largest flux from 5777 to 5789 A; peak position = 5740.37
